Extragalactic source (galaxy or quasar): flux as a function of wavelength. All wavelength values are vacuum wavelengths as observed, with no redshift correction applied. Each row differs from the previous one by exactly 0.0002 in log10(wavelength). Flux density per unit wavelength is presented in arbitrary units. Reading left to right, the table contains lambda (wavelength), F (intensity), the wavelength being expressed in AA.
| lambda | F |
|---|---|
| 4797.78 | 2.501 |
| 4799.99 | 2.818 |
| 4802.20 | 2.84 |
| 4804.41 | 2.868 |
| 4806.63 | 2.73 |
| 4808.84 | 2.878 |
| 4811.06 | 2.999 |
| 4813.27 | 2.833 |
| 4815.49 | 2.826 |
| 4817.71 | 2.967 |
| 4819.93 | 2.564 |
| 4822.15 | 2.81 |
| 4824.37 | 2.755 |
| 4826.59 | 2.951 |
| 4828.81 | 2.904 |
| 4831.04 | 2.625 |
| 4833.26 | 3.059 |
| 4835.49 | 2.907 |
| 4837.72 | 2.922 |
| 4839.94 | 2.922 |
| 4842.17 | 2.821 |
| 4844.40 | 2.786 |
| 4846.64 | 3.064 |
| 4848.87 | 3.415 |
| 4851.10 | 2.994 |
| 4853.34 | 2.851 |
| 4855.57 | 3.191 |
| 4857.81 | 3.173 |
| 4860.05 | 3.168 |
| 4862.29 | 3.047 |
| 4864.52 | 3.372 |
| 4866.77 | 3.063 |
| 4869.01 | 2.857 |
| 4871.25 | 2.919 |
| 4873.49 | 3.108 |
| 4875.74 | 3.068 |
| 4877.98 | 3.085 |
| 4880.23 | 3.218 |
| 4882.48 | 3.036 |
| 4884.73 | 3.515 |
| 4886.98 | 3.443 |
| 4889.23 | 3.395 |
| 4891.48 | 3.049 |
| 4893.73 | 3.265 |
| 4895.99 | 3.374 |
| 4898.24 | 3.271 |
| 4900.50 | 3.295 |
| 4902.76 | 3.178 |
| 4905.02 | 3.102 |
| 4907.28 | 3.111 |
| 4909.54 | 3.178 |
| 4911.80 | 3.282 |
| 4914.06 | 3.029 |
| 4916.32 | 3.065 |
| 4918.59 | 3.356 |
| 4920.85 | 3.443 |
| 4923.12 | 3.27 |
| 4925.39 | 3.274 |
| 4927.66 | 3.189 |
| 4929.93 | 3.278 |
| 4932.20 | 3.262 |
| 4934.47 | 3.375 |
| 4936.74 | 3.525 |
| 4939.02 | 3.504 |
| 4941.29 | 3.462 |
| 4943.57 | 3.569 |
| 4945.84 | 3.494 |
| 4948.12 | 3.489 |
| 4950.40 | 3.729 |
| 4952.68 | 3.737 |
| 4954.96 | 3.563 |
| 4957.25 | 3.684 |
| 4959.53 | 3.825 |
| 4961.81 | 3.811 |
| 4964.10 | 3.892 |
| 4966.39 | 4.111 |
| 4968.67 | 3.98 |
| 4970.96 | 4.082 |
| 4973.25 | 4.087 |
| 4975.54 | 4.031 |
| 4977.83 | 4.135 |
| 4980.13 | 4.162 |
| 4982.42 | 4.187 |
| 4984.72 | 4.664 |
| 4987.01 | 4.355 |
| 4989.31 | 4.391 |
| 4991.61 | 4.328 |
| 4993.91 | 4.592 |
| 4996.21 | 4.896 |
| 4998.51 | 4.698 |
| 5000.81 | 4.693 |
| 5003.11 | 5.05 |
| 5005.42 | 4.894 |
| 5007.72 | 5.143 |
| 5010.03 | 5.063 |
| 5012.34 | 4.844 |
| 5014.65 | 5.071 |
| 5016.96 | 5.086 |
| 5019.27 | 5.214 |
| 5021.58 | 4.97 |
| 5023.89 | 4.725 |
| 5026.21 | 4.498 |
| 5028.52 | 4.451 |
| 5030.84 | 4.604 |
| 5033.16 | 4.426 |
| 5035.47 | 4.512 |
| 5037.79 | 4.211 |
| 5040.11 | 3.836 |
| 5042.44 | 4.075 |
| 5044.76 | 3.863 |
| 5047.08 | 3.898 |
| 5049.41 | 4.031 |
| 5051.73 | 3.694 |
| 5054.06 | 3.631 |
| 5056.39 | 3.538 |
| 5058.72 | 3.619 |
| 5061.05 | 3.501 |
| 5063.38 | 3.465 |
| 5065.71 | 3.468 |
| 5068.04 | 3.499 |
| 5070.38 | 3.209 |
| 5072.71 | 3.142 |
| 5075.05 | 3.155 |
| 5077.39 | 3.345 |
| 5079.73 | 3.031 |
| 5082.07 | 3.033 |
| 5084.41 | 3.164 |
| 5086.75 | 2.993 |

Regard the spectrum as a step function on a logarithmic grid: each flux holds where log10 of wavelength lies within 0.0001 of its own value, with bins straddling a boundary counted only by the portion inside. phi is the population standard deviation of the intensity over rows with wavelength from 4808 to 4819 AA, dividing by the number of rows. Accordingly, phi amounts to 0.07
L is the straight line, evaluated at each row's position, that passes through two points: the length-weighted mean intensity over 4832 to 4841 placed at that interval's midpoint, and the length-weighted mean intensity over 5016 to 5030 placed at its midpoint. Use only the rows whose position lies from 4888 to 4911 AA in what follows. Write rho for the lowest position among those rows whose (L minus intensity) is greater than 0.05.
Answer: 4889.23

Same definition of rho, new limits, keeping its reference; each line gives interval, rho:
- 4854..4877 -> 4862.29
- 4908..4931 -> 4909.54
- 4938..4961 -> 4939.02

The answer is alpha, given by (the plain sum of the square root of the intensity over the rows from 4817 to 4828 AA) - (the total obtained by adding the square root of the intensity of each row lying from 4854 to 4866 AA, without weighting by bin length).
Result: -0.6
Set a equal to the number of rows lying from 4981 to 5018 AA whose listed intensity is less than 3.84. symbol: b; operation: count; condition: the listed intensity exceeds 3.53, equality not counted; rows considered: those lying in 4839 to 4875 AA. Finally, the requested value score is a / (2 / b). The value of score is 0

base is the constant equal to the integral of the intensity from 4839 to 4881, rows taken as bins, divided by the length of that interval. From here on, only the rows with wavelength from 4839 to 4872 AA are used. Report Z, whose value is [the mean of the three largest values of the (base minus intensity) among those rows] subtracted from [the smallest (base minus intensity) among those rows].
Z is -0.60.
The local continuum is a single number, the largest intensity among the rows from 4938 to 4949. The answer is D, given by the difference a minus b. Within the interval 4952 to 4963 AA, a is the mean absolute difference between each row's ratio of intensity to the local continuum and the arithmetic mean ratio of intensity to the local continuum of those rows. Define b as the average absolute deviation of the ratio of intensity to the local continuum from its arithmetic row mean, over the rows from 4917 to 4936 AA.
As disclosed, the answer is 0.005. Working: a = 0.023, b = 0.018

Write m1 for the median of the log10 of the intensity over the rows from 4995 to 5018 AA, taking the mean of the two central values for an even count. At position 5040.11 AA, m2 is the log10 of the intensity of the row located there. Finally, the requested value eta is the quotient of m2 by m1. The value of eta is 0.84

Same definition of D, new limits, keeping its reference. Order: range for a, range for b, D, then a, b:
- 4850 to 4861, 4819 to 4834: -0.005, 0.034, 0.039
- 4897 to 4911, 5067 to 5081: -0.018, 0.018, 0.036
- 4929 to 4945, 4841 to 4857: -0.021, 0.029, 0.049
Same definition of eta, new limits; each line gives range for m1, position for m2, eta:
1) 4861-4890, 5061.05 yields 1.11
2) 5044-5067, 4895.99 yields 0.94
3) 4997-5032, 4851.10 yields 0.69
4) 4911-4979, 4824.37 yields 0.81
